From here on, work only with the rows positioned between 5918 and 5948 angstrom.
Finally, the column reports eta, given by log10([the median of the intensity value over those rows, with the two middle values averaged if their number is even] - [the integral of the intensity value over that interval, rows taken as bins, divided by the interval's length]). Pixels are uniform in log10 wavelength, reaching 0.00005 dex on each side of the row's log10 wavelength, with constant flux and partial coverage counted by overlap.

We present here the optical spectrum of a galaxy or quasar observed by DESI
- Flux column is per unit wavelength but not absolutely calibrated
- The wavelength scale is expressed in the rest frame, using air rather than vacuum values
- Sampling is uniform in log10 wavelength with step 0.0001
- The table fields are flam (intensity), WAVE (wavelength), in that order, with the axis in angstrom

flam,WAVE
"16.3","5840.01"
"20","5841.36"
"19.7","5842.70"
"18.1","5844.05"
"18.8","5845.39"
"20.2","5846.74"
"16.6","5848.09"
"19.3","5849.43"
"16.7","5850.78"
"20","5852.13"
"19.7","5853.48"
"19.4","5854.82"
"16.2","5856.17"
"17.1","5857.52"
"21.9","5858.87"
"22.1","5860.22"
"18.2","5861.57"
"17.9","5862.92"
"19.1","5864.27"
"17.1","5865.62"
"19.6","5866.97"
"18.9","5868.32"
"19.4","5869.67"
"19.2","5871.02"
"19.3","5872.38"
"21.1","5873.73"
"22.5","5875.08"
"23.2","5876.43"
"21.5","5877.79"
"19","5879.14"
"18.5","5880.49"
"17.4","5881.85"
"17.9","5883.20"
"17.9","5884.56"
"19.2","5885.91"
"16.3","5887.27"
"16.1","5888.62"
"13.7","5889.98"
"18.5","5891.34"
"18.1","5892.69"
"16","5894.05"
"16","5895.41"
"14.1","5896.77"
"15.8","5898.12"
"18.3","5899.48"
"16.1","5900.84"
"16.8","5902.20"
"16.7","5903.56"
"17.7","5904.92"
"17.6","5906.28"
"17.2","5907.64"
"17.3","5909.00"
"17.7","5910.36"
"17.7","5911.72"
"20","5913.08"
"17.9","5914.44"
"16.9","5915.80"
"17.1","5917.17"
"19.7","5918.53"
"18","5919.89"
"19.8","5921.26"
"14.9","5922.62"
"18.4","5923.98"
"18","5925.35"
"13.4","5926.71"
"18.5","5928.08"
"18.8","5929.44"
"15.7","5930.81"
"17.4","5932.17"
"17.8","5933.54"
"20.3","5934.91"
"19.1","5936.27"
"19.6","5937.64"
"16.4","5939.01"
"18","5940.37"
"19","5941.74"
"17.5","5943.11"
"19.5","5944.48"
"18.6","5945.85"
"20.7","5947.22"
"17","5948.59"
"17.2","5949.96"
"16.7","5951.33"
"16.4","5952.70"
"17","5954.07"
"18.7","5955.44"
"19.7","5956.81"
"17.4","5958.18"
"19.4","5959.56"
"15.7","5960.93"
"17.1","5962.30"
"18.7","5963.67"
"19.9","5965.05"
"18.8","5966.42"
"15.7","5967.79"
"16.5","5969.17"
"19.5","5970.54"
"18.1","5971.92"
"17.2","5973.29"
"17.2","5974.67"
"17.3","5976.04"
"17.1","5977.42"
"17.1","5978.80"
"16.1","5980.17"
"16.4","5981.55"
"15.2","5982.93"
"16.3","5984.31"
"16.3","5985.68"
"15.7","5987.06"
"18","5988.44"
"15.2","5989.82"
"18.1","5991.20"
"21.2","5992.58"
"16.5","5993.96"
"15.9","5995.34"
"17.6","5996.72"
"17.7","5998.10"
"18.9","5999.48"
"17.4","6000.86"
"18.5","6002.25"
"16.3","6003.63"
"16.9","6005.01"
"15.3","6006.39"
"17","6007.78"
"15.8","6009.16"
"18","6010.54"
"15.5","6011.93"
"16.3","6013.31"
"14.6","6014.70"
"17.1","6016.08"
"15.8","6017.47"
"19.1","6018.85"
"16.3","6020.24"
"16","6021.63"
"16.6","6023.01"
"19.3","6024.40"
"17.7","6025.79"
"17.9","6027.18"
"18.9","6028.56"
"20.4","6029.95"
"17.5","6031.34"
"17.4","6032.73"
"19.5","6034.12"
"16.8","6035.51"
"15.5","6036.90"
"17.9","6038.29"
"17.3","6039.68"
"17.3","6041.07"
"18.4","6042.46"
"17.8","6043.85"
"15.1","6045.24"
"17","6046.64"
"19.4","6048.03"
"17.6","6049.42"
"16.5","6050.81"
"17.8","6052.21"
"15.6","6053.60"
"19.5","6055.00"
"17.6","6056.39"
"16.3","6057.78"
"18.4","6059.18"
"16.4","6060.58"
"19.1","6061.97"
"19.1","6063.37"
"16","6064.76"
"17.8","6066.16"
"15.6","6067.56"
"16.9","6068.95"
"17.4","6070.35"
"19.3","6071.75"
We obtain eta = -0.5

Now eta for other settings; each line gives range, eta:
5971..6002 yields -2.6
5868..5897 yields -1.0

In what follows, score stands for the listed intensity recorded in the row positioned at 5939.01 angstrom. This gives 16.4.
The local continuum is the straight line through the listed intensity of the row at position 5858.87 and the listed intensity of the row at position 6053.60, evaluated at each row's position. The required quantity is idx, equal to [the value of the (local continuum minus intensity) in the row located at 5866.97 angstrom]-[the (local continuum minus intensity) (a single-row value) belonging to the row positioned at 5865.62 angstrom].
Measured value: -3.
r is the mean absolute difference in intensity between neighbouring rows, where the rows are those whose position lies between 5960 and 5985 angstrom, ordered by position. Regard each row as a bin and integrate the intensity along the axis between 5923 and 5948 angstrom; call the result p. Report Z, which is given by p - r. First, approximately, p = 453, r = 1.08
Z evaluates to 452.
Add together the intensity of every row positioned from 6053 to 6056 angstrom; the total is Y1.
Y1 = 35.1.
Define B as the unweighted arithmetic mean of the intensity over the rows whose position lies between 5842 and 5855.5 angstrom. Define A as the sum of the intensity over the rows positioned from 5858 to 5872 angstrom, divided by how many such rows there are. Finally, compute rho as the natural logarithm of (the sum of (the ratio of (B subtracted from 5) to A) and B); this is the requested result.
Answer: 2.90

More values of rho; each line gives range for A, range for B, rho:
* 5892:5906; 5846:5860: 2.88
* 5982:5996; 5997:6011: 2.80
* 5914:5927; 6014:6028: 2.79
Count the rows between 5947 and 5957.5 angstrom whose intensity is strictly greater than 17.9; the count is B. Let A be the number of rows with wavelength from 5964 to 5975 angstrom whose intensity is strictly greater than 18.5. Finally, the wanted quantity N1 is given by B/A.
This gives 1.0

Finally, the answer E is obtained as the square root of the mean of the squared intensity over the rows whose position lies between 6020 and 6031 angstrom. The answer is 17.9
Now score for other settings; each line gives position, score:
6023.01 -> 16.6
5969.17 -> 16.5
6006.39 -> 15.3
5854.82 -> 19.4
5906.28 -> 17.6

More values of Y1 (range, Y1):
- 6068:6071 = 34.3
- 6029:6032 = 37.9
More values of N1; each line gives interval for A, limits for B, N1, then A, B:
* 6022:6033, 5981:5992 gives 0.7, 3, 2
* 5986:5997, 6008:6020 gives 2.0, 1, 2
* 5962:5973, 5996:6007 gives 0.5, 4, 2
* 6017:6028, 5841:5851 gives 3.0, 2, 6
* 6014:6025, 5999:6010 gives 1.0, 2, 2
